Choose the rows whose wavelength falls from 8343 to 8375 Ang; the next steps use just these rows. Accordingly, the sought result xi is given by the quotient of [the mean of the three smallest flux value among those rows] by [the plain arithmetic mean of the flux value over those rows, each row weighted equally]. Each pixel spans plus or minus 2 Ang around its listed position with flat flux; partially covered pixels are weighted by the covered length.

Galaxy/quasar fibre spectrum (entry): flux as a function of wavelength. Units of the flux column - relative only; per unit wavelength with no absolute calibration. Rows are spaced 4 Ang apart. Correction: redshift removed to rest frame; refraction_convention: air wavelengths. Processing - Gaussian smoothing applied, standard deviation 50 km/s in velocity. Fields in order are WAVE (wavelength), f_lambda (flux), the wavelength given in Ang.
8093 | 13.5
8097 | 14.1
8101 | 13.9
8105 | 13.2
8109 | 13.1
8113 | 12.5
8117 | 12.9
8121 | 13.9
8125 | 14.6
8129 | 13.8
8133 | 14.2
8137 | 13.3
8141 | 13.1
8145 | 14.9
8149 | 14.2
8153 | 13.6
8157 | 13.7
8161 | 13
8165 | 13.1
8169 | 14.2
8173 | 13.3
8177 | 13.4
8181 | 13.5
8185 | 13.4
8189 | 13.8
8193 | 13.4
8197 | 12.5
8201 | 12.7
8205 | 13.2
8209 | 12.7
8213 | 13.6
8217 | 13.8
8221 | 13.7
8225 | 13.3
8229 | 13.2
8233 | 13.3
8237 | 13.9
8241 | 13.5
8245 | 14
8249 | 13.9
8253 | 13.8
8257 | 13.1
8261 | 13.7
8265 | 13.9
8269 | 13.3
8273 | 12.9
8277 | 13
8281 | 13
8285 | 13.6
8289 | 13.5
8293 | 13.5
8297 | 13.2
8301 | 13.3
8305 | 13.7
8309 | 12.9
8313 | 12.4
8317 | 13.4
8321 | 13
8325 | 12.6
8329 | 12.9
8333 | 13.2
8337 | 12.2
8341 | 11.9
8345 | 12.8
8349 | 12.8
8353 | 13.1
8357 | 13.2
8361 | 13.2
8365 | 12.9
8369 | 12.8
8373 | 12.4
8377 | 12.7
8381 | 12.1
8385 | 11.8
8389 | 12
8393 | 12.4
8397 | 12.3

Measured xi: 0.982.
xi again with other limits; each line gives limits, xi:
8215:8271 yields 0.971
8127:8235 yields 0.937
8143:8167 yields 0.962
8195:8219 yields 0.966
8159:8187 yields 0.979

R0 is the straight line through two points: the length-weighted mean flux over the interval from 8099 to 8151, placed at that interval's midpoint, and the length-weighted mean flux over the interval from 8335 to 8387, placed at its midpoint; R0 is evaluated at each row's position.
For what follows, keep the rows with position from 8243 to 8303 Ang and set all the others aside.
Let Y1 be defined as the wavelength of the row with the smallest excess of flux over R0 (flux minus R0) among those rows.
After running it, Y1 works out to 8273 Ang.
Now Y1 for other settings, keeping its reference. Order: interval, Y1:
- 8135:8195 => 8161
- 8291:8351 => 8341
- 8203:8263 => 8209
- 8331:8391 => 8341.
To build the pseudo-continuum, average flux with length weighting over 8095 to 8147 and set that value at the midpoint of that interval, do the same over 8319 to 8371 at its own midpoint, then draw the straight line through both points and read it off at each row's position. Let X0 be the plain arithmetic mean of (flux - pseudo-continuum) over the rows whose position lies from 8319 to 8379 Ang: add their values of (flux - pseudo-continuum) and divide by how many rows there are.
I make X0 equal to -0.02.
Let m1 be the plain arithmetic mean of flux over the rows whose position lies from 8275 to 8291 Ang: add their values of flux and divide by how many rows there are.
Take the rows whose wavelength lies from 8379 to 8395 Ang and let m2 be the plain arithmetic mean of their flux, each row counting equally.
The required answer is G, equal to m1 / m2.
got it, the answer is 1.10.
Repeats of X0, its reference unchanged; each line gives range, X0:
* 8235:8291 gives 0.38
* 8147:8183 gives 0.07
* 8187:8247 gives 0.08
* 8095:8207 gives -0.02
